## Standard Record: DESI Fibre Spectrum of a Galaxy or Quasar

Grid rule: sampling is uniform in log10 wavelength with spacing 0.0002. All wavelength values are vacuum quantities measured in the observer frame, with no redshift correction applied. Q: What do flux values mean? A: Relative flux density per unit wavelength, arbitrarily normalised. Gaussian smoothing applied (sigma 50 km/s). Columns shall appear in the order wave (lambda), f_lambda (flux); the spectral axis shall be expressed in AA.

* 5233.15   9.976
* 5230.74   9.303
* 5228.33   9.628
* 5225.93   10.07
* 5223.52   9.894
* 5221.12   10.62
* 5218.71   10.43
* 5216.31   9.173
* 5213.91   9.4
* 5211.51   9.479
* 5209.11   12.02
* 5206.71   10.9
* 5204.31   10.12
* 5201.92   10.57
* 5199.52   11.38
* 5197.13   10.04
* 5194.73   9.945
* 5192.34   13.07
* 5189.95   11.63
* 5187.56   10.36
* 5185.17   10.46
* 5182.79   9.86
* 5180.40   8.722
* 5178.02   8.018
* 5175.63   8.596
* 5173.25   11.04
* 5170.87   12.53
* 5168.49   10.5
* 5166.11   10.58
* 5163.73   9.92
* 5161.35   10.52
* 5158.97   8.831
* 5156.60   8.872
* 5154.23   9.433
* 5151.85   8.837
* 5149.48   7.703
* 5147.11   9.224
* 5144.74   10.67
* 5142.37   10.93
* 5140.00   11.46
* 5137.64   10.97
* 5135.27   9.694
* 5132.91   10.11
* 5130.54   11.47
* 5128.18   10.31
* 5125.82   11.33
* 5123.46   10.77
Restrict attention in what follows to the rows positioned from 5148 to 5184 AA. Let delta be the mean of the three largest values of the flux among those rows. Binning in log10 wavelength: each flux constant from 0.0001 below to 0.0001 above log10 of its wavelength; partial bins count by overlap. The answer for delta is 11.4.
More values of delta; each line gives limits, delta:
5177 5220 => 12.2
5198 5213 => 11.4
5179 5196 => 11.7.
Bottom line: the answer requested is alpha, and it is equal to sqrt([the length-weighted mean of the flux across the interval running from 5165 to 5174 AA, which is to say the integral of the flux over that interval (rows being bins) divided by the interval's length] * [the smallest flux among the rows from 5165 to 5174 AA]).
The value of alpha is 10.8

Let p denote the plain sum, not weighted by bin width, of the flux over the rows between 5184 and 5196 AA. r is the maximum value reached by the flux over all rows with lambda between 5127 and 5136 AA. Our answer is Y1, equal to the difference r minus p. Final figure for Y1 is -44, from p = 55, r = 11.47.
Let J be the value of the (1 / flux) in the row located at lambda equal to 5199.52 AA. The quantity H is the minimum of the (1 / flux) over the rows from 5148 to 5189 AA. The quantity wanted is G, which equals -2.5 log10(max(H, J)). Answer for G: 2.64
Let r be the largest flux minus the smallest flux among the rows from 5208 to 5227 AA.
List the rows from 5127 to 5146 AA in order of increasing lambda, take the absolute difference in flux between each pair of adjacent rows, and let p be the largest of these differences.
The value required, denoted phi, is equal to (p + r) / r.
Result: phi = 1.48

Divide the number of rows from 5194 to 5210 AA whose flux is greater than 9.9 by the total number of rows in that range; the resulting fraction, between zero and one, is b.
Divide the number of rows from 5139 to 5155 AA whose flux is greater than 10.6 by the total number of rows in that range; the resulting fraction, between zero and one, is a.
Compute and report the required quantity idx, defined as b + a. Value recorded 1.43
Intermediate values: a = 0.4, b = 1.00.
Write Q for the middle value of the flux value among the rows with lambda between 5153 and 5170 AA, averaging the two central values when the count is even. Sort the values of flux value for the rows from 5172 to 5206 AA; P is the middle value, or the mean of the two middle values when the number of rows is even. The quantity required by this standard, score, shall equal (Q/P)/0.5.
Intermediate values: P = 10.2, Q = 9.9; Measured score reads 1.94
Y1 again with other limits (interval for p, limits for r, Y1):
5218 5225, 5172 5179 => -20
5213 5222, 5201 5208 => -29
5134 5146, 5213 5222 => -43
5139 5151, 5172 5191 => -38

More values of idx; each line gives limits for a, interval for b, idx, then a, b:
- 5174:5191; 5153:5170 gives 0.71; 0.1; 0.57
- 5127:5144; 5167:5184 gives 1.00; 0.6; 0.43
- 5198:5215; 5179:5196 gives 1.14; 0.4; 0.71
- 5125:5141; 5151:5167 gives 1.00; 0.6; 0.43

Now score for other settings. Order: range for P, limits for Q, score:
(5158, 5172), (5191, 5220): 1.96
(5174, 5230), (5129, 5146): 2.17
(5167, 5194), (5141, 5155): 1.78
